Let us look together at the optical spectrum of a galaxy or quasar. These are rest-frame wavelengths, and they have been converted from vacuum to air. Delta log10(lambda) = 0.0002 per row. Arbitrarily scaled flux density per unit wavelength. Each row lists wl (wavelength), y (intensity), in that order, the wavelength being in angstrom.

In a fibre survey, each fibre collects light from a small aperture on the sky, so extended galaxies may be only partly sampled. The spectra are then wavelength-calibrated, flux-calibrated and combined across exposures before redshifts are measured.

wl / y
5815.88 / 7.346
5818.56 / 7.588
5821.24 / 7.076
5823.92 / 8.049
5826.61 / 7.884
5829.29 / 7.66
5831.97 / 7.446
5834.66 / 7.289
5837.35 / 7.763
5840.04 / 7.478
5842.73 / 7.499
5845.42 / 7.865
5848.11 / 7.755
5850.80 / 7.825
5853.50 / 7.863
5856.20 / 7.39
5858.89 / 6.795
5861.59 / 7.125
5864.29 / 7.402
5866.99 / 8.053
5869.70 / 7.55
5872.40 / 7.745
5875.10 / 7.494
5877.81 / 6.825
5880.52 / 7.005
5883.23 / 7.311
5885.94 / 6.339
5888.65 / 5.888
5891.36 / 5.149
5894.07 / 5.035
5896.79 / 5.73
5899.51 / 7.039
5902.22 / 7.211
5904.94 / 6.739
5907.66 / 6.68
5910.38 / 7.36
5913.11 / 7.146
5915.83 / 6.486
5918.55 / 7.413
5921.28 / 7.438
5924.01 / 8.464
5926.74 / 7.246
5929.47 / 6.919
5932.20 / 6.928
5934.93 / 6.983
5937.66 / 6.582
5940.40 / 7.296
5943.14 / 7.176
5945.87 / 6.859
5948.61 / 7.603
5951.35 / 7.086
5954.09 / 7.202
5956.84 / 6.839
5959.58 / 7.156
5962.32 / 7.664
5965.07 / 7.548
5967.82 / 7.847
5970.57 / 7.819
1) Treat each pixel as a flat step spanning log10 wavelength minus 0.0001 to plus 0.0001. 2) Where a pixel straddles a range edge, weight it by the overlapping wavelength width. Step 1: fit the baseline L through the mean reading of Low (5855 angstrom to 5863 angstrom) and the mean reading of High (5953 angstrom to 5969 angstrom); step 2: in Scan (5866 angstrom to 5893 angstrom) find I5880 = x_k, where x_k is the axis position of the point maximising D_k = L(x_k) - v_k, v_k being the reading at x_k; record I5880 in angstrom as 5891.36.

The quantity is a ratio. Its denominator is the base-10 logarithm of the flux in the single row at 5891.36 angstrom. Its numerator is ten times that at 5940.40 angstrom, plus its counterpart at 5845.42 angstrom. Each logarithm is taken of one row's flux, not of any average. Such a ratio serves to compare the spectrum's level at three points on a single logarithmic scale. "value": 13.4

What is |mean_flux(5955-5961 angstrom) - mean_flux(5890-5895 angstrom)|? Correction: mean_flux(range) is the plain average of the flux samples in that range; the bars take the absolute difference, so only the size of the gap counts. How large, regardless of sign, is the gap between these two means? 1.9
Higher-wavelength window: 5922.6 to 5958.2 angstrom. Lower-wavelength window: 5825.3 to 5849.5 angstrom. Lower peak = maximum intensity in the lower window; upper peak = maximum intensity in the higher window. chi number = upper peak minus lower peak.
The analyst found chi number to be 0.58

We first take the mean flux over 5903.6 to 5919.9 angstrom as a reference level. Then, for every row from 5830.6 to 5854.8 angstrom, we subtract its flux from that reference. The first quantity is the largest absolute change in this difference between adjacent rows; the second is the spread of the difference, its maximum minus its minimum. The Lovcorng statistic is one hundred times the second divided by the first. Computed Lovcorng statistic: 122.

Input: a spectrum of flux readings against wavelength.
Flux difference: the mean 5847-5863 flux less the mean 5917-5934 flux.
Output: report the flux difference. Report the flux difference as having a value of 0.1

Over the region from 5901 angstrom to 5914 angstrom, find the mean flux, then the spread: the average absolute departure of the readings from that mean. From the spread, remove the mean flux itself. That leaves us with -6.8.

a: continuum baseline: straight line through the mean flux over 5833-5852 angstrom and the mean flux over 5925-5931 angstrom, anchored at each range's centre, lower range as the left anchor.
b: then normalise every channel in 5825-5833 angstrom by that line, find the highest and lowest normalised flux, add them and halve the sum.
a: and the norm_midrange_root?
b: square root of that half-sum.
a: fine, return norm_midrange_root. 1.00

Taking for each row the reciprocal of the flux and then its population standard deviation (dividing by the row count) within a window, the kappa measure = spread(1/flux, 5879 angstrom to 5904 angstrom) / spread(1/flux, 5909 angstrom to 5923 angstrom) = 3.04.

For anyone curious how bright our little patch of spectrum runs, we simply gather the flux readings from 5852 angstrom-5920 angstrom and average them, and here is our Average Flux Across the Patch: 6.91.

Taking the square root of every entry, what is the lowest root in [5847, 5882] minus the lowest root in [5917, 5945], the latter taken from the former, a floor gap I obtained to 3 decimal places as 0.041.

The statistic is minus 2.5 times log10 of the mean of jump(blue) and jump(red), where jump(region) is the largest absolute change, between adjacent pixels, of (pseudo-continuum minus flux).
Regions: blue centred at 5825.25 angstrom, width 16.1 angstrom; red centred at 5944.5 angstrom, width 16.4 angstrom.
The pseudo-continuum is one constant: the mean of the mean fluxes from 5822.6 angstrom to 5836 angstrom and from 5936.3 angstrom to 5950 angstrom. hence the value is 0.2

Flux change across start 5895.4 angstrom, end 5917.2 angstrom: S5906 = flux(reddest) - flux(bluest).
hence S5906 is 0.8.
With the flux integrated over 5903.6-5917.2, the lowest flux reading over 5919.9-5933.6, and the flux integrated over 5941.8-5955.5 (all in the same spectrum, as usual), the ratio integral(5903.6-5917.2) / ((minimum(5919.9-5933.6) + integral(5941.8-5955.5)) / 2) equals 1.78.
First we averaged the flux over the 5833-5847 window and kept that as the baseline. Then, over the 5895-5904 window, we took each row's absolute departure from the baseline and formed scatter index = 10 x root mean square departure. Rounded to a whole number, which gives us 11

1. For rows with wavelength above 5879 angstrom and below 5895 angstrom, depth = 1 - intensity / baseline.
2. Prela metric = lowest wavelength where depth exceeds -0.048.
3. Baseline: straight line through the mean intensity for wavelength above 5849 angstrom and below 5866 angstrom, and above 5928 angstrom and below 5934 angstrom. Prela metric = 5880.52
